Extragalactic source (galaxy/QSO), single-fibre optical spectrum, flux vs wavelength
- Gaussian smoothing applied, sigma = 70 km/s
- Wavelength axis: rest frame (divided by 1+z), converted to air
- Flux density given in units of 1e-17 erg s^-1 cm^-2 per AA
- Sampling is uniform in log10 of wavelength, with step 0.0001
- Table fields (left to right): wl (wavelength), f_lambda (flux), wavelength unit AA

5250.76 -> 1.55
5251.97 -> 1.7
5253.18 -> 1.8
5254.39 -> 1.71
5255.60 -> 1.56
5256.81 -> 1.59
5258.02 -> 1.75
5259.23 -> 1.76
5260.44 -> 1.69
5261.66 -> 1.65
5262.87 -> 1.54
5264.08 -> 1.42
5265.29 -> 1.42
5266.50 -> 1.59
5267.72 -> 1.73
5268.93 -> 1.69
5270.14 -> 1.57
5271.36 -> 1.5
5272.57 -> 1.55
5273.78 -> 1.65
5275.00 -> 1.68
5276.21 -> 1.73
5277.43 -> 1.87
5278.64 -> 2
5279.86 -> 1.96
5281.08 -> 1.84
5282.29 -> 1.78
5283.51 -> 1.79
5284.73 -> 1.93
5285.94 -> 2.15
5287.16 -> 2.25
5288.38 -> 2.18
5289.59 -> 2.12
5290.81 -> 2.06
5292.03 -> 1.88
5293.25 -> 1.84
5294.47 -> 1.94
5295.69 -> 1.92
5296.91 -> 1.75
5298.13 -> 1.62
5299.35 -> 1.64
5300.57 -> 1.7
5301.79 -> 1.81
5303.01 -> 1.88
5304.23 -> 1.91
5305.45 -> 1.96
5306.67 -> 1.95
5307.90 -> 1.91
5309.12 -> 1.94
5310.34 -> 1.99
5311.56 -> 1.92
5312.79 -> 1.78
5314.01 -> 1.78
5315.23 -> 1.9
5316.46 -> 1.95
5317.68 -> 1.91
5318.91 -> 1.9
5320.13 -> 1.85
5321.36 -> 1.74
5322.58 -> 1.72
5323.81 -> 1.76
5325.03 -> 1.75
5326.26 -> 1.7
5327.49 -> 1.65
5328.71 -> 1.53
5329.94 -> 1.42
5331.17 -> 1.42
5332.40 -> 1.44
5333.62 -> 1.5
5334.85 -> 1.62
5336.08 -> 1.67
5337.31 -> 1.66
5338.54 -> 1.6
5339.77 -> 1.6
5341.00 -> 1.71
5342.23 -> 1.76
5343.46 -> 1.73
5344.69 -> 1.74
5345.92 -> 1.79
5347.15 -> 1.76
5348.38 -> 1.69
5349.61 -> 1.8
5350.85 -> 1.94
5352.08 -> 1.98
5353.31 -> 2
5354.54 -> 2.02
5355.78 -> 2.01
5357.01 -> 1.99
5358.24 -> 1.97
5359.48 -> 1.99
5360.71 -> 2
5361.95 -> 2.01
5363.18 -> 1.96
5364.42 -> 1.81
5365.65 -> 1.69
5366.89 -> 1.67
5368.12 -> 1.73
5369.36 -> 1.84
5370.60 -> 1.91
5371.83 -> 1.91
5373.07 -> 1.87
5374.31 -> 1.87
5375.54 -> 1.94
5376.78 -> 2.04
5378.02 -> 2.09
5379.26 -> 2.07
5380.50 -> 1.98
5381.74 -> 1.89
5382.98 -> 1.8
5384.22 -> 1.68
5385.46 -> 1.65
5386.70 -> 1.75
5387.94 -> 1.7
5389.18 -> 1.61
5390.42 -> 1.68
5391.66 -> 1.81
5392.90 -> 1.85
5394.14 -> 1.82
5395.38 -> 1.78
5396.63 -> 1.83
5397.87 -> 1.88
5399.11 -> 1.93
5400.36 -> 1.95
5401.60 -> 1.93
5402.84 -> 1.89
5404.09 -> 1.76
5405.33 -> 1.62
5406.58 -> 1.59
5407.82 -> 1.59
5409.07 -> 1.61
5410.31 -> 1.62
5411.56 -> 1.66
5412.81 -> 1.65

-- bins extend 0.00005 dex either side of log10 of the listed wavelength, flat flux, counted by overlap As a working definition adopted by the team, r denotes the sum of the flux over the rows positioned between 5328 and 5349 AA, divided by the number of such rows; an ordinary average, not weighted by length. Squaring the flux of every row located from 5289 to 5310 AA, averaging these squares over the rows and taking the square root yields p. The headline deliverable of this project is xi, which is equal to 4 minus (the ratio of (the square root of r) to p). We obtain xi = 3.32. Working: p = 1.88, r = 1.63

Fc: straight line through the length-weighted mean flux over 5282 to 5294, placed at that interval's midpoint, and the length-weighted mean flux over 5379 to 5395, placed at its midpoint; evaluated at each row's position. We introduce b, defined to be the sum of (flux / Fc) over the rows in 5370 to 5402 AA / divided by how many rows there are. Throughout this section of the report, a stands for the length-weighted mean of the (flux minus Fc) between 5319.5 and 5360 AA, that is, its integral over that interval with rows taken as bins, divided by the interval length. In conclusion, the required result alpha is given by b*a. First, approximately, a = -0.15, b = 1.04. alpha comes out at -0.15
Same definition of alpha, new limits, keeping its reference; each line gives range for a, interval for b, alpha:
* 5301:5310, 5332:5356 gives -0.05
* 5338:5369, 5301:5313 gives -0.02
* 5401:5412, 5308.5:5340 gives -0.04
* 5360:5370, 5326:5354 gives 0.01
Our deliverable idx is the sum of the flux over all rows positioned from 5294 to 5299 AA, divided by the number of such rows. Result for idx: 1.81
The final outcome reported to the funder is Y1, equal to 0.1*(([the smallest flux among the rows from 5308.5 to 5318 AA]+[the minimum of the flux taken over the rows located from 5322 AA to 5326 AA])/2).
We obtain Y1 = 0.175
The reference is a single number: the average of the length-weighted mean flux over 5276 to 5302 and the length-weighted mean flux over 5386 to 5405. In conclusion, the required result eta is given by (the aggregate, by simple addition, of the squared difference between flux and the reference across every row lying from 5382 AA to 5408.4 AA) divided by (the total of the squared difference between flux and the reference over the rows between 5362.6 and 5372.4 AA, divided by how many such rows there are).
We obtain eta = 36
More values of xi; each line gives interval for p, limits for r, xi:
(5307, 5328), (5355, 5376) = 3.25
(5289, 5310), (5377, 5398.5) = 3.28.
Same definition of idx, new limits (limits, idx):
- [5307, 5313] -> 1.91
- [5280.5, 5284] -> 1.80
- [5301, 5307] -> 1.90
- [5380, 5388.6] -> 1.78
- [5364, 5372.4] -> 1.79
